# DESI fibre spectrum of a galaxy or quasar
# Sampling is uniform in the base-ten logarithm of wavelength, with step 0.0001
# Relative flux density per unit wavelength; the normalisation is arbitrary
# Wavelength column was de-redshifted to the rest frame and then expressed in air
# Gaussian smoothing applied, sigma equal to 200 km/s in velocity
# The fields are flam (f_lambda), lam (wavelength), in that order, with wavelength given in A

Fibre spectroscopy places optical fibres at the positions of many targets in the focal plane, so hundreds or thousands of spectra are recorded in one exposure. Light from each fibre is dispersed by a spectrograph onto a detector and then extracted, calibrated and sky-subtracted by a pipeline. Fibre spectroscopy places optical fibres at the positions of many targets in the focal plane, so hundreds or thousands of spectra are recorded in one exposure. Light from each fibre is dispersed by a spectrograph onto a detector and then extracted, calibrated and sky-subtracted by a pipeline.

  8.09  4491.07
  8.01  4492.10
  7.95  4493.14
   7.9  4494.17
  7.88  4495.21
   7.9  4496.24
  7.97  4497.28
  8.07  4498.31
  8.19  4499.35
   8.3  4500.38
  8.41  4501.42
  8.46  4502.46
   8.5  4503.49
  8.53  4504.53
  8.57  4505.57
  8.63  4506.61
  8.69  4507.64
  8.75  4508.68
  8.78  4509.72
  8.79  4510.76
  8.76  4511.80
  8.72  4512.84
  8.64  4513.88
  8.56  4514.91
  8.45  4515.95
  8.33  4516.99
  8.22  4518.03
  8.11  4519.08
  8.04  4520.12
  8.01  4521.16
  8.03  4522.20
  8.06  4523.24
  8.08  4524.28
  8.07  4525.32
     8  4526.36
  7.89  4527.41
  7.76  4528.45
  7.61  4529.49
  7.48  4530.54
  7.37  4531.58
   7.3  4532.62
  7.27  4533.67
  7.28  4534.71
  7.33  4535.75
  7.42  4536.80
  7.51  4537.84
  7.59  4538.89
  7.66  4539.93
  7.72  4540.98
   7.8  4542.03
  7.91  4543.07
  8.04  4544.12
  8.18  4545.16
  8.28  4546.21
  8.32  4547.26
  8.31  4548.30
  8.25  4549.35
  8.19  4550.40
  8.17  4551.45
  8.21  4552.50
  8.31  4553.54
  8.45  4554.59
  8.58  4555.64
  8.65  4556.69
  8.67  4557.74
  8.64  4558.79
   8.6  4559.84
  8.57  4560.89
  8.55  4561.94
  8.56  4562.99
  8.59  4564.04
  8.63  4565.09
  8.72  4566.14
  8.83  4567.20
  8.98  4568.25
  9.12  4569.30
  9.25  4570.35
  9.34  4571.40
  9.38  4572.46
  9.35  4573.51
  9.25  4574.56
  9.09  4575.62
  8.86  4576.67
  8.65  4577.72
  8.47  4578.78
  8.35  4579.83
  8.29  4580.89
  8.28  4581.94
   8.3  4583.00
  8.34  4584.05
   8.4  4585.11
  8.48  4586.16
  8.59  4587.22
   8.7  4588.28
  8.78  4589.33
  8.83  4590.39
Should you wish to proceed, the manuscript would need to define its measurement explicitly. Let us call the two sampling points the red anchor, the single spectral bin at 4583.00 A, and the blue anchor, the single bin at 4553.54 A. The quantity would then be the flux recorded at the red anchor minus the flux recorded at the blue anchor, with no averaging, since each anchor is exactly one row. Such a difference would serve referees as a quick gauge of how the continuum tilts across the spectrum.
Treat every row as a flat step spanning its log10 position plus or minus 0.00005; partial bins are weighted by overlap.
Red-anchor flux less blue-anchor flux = -0.01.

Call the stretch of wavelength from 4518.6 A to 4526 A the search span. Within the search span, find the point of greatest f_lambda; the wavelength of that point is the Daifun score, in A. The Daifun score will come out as 4519.08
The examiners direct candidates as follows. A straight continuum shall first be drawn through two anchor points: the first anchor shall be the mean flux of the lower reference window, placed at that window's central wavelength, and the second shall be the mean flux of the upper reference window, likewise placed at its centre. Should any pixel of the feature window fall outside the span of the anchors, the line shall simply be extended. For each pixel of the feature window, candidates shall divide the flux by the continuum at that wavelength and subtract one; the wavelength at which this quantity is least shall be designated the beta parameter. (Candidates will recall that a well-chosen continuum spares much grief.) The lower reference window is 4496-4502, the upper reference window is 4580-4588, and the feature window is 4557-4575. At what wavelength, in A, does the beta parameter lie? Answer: 4561.94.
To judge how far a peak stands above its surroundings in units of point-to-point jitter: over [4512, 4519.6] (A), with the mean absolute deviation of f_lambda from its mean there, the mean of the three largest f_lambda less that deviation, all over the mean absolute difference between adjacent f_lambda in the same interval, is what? 83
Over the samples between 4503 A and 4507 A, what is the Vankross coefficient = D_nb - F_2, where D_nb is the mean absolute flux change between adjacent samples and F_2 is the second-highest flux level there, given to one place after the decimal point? -8.5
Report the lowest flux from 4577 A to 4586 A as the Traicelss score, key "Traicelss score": 8.28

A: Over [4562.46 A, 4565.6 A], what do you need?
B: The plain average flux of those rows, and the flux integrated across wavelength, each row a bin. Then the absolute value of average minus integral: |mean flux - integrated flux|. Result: 18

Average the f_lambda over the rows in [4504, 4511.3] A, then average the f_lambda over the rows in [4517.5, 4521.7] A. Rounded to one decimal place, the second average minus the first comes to -0.6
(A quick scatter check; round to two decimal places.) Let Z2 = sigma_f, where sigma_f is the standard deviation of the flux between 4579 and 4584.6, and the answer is 0.03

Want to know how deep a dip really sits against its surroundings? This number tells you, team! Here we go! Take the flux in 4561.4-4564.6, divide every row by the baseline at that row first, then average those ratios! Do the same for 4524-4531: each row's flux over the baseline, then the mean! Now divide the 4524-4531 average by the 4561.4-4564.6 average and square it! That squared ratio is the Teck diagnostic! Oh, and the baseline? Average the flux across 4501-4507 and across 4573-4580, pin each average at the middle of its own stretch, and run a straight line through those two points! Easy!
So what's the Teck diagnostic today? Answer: 0.87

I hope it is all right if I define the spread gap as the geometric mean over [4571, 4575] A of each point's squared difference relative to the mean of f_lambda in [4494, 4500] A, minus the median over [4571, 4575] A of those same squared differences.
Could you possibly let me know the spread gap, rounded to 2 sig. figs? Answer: -0.043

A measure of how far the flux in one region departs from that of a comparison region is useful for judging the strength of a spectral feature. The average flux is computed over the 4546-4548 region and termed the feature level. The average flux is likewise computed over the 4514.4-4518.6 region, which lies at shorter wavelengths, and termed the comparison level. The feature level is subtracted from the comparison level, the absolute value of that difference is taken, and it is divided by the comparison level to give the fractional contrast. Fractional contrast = 0.01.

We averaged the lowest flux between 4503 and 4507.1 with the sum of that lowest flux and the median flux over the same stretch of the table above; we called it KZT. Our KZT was 12.8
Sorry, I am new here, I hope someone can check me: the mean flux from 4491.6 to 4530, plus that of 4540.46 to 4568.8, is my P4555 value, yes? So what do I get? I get 16.7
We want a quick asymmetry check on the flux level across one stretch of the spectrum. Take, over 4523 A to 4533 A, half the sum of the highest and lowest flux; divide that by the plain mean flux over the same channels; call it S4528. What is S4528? 0.99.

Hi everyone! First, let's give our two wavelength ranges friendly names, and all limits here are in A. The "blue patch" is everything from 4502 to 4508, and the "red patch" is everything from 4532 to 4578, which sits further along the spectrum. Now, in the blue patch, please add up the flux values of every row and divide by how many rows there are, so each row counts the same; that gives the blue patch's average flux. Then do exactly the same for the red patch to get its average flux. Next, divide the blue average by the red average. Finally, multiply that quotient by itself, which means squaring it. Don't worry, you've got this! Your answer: 1.05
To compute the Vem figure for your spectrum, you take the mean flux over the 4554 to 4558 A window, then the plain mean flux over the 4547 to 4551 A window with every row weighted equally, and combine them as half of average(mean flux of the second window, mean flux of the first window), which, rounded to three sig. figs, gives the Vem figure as 4.21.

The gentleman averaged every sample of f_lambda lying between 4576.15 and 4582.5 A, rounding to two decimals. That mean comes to 8.48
